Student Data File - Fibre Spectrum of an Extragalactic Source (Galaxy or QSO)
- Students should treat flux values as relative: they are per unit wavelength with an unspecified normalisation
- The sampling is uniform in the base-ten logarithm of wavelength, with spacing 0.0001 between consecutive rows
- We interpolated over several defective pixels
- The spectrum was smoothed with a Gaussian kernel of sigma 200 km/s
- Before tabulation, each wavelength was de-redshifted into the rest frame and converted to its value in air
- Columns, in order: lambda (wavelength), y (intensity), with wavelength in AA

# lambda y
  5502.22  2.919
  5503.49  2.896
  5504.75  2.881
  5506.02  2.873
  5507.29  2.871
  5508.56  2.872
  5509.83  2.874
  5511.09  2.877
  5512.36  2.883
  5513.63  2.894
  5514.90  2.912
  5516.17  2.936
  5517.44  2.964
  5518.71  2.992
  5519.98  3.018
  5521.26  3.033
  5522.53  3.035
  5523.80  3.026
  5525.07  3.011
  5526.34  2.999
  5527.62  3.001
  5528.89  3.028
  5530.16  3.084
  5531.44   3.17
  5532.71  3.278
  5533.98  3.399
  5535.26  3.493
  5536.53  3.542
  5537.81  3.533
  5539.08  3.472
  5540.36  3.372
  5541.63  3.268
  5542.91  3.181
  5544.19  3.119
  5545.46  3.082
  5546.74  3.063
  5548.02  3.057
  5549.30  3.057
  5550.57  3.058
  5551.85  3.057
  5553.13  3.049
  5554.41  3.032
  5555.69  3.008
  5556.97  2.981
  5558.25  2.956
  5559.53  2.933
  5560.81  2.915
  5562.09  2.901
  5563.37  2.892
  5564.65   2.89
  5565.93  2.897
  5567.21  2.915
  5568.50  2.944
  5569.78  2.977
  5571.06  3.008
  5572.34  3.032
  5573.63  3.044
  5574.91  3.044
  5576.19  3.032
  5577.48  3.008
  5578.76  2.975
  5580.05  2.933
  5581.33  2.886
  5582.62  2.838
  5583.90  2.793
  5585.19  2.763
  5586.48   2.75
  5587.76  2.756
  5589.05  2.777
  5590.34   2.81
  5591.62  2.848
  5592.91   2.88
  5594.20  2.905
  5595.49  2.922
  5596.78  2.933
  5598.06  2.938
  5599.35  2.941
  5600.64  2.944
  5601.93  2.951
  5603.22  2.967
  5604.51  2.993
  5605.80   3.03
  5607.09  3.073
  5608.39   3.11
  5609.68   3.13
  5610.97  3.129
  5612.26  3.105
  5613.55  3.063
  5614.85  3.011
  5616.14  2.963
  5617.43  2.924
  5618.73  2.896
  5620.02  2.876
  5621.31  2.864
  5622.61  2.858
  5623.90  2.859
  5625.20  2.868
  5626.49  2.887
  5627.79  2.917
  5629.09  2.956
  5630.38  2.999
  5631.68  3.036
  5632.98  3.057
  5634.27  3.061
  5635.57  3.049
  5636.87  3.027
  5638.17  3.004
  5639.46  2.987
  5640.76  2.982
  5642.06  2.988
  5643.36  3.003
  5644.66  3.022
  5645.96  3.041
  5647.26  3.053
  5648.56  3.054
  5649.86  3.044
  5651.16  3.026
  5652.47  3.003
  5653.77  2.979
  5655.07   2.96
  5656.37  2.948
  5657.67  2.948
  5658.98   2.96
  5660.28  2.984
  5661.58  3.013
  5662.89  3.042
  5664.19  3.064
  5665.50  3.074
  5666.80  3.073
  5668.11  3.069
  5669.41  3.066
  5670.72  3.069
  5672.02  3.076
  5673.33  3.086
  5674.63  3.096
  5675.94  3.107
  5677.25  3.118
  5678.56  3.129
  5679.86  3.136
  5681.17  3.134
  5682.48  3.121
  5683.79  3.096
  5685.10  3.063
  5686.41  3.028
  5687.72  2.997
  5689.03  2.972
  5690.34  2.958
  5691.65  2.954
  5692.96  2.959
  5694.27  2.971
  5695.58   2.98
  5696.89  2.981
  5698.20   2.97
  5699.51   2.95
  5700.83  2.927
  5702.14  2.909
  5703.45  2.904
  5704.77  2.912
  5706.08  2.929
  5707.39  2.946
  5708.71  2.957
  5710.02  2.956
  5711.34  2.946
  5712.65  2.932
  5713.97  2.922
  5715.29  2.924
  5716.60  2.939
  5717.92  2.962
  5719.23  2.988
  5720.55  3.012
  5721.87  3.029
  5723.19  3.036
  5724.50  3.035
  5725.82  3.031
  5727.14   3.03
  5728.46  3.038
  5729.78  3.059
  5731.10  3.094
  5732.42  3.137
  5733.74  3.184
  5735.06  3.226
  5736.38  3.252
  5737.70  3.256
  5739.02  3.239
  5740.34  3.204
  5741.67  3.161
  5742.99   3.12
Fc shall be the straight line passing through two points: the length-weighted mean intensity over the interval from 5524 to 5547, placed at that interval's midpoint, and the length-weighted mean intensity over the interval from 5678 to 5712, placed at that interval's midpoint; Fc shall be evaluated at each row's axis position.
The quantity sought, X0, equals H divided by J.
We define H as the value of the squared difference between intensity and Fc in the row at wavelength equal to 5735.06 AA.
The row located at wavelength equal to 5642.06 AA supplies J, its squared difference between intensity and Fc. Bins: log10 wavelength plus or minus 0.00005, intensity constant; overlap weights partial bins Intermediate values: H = 0.086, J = 0.007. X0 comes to 13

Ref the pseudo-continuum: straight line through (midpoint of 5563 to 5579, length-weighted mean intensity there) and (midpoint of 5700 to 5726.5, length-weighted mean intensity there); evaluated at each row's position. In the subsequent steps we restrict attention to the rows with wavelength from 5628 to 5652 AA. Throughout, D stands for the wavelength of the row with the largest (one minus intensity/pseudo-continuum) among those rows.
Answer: 5629.09 AA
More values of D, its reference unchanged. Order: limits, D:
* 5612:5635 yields 5622.61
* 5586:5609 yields 5586.48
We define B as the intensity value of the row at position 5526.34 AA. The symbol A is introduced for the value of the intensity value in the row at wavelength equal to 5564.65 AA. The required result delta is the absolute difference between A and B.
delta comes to 0.11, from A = 2.89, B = 2.999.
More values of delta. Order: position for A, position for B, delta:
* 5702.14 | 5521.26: 0.12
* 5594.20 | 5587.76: 0.15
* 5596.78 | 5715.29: 0.01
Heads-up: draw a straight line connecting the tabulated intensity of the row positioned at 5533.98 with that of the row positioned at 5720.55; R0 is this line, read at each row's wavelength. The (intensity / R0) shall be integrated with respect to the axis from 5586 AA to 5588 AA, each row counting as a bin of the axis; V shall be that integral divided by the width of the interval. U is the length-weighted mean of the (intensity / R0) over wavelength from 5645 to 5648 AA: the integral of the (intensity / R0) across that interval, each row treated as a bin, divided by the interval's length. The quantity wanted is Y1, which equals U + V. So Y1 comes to 1.80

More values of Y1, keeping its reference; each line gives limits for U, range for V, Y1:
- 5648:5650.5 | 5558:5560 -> 1.84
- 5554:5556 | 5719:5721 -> 1.89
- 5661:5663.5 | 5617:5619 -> 1.86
